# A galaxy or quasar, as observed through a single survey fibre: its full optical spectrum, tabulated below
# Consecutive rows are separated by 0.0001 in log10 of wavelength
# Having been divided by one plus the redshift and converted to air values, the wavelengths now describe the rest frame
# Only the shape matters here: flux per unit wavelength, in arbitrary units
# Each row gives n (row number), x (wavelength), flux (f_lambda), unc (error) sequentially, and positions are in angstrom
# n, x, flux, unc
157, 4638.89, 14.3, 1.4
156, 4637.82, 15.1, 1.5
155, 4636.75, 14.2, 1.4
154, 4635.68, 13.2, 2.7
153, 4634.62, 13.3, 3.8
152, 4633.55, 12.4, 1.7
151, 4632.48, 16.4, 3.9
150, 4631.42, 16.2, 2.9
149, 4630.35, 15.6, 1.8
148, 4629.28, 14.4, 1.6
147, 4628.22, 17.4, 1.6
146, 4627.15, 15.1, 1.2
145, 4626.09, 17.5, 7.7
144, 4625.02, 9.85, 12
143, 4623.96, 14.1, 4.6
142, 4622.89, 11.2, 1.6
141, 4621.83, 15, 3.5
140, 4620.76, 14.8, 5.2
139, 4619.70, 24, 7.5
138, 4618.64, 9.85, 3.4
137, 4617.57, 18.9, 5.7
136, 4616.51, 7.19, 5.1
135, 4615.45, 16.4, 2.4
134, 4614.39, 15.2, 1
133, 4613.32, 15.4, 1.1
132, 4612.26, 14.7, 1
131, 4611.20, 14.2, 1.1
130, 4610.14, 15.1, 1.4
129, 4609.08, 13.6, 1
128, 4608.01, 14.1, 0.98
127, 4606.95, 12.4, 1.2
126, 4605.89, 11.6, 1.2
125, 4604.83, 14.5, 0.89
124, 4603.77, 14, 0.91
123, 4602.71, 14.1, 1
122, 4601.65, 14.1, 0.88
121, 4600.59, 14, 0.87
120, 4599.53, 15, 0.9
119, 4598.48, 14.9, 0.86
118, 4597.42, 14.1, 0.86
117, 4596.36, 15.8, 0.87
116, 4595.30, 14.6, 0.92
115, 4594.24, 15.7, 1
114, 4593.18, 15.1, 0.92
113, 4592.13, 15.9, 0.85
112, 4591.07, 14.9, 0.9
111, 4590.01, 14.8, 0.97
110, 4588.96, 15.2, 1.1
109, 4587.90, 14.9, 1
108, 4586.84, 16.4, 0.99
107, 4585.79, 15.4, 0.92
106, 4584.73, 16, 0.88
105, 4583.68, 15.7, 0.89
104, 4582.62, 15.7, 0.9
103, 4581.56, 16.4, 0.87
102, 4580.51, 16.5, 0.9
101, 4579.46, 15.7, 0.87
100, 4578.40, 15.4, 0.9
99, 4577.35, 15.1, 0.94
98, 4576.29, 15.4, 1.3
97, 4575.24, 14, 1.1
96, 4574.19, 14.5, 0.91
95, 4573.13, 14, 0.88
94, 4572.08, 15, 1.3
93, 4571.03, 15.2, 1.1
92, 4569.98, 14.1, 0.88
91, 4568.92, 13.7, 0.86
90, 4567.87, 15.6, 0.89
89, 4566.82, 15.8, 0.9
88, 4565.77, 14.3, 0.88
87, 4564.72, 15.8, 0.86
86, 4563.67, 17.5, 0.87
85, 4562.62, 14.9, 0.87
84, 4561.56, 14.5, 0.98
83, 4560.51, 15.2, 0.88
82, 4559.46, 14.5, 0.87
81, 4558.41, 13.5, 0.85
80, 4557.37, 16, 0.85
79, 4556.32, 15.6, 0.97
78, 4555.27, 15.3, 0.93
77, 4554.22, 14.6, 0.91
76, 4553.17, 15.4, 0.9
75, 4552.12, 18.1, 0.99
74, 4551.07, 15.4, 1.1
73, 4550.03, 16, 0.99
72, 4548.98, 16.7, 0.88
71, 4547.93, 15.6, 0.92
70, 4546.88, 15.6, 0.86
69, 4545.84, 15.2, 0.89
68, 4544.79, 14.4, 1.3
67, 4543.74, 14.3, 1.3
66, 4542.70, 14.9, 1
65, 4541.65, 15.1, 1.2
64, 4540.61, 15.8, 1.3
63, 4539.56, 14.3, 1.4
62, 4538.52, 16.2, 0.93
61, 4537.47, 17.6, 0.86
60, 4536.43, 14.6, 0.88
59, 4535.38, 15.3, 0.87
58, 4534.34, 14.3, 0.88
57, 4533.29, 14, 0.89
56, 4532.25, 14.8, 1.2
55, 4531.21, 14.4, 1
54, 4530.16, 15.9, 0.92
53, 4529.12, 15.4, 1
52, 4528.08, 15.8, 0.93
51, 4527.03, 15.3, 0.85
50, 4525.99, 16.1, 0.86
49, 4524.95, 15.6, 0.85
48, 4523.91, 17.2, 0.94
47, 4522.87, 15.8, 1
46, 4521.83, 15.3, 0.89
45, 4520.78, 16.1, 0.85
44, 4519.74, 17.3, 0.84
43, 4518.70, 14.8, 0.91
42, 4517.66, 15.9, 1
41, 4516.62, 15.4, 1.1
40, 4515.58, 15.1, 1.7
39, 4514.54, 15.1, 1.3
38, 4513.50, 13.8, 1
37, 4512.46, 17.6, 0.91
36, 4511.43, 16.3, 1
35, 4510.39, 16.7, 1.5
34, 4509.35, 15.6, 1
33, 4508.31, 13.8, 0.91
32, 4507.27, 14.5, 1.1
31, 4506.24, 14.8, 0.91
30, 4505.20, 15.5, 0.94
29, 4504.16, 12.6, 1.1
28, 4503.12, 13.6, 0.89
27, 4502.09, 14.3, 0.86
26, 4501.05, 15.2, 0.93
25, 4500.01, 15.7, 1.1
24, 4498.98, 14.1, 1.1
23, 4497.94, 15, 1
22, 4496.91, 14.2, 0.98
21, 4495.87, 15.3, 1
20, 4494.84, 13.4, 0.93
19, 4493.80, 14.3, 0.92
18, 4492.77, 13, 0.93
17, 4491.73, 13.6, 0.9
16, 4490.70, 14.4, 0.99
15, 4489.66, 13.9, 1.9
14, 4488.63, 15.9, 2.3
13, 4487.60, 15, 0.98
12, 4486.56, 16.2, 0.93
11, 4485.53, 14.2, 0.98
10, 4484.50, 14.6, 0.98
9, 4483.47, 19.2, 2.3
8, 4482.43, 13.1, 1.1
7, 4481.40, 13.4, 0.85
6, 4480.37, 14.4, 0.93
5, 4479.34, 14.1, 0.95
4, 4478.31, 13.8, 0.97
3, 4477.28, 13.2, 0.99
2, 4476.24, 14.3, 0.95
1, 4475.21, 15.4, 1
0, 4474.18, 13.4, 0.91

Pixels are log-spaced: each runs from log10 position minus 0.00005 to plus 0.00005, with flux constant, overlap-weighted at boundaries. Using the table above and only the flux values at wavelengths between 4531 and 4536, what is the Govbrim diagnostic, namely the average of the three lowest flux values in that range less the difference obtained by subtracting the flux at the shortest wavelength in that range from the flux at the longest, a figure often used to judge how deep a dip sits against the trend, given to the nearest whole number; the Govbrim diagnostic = 13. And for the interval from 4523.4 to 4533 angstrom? 17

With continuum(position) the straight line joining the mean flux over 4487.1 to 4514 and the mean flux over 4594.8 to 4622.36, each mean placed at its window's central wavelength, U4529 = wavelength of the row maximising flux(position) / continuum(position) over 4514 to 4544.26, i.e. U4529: 4537.47 angstrom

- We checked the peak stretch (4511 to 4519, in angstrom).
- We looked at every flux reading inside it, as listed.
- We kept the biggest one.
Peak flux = 17.6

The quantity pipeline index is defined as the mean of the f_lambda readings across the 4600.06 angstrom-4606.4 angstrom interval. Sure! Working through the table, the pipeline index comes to 13.7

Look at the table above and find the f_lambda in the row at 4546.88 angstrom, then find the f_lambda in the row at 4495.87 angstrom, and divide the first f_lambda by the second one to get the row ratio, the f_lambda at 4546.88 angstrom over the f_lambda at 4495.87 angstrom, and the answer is 1.02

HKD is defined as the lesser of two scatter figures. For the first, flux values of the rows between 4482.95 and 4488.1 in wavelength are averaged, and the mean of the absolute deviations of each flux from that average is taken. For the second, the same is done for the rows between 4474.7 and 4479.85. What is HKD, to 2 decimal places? 0.55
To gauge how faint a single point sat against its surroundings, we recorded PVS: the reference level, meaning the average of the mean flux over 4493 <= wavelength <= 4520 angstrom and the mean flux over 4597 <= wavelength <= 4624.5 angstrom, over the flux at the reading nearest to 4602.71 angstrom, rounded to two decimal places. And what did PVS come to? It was 1.04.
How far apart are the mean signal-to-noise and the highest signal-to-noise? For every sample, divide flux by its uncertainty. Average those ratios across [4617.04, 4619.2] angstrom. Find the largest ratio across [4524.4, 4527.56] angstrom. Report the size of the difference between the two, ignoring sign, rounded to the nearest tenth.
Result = 15.6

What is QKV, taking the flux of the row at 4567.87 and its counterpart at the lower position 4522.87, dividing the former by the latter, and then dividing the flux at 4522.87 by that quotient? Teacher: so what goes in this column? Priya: 16.0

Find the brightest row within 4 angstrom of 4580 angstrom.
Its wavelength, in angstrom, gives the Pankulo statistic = 4580.51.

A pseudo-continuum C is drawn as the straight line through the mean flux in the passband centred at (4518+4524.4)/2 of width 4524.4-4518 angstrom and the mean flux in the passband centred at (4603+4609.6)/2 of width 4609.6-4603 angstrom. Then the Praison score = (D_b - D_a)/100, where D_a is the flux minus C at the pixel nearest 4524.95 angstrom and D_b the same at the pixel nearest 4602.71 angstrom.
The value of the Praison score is 0.010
